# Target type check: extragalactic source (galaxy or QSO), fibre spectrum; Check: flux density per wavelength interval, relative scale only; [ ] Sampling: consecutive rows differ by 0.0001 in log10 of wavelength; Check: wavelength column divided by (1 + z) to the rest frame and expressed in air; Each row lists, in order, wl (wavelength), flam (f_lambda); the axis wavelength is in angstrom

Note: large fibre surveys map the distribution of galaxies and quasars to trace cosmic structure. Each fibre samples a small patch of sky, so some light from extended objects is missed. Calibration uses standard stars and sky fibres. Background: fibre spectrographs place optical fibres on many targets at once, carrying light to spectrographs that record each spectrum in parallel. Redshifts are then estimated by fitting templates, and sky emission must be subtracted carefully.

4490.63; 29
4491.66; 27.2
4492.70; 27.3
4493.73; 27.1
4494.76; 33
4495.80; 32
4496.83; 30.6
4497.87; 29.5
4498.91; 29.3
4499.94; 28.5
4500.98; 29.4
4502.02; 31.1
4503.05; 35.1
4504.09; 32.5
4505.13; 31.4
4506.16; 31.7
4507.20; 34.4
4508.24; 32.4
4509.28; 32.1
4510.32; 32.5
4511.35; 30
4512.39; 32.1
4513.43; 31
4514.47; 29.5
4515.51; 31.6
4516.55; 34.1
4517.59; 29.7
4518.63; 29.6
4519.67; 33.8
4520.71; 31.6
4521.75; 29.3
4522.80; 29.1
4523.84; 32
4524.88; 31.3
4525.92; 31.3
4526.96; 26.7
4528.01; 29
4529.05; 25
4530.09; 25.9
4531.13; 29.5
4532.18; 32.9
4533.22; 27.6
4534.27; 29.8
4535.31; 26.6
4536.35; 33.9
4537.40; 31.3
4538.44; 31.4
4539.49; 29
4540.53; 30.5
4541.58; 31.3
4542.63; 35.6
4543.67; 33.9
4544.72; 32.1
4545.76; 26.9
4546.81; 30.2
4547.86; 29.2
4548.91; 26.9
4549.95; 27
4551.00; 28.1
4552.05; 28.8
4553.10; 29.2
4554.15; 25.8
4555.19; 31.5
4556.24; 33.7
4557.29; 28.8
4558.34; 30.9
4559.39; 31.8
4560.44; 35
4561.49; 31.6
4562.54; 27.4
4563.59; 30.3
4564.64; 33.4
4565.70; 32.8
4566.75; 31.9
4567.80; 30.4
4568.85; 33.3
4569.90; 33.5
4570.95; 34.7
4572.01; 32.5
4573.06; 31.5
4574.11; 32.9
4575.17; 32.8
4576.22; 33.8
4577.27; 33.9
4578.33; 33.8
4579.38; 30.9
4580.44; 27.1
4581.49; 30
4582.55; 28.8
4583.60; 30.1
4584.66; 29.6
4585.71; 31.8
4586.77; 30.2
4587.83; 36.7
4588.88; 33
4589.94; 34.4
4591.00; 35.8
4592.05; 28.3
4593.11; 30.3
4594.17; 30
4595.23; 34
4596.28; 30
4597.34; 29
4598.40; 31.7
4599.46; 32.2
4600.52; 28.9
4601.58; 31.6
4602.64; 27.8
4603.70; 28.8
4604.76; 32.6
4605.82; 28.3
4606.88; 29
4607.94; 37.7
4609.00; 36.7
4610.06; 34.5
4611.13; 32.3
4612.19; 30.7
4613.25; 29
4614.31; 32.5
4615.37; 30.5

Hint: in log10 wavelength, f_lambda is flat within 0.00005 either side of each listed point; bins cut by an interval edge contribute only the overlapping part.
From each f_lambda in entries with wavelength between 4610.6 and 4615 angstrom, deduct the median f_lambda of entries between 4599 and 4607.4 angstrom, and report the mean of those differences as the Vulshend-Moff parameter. 2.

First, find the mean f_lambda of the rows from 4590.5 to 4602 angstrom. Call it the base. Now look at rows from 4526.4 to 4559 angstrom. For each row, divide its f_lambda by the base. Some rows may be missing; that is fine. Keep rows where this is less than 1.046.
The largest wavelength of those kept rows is 4558.34 angstrom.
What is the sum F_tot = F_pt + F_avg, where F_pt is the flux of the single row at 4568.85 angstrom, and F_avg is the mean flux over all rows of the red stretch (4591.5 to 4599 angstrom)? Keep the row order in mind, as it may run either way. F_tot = 64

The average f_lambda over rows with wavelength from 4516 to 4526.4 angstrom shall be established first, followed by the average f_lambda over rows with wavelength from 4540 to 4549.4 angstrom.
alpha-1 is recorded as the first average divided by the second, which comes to 1.01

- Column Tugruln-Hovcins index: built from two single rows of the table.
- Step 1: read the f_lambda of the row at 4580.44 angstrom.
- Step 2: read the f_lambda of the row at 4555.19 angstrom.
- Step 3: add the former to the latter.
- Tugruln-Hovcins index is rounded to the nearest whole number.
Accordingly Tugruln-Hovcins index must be 59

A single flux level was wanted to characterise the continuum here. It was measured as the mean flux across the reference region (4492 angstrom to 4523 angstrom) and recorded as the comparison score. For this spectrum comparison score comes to 31.0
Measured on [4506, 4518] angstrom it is 31.8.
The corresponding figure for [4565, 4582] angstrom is 32.2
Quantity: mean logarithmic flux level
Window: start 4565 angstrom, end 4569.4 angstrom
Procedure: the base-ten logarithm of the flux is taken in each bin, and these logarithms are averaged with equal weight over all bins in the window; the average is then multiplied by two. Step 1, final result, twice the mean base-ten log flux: 3.01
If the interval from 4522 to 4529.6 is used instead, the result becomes 2.93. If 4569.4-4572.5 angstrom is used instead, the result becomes 3.05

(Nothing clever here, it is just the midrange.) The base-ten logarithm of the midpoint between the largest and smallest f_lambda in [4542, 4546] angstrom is 1.495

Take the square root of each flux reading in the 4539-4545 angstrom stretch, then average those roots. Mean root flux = 5.66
